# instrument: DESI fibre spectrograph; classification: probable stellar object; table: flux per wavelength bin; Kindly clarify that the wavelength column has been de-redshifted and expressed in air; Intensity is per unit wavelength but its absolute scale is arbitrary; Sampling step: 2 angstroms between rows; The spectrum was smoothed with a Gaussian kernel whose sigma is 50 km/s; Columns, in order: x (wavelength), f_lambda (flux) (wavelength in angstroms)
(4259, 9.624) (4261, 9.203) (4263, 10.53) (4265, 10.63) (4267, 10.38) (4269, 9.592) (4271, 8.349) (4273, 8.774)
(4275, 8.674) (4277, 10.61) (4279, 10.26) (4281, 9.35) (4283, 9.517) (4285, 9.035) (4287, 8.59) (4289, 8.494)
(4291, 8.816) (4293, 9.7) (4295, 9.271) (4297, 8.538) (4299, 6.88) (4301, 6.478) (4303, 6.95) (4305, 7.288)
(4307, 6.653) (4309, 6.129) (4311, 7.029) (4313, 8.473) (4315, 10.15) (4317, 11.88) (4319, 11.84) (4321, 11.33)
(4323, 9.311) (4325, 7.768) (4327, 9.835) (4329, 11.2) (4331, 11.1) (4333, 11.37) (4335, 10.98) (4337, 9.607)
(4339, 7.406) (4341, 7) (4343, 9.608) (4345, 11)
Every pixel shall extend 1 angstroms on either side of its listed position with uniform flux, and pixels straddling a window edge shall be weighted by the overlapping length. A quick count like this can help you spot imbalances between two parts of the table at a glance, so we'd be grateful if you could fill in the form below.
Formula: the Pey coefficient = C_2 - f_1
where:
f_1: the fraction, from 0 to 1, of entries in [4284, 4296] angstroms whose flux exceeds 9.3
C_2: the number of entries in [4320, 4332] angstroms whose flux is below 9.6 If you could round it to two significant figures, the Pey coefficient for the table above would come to 1.8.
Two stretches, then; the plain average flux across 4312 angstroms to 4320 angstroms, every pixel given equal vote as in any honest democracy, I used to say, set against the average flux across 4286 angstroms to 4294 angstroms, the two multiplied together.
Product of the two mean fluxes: 94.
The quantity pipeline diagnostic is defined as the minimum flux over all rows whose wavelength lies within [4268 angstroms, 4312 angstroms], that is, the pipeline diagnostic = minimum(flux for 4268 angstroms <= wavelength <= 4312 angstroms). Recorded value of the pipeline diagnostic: 6.129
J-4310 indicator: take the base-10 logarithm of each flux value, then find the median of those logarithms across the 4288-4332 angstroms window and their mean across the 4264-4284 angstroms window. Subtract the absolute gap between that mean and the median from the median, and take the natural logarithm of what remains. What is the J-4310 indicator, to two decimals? -0.11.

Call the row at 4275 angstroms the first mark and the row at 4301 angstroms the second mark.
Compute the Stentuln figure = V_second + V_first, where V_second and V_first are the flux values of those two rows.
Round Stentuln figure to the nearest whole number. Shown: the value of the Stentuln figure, 15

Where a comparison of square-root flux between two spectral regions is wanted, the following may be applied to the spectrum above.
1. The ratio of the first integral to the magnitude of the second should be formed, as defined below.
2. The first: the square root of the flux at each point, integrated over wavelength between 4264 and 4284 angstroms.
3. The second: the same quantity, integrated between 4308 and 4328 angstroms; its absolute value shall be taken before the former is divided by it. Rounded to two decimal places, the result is 1.02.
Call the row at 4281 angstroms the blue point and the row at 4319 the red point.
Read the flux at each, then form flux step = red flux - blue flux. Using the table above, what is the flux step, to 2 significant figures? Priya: 2.5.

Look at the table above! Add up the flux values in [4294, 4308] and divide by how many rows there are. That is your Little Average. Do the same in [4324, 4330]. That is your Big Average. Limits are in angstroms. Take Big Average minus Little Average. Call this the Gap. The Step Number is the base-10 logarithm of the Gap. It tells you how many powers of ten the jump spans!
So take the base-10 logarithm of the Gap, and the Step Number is 0.34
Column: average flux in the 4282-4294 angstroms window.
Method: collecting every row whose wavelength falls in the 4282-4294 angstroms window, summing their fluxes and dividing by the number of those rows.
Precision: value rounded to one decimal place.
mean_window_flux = 9.0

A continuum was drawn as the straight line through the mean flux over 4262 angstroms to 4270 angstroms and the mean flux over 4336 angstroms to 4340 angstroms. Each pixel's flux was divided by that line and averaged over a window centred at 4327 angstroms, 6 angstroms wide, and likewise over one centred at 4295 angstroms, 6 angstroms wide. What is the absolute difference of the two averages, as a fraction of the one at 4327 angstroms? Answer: 0.12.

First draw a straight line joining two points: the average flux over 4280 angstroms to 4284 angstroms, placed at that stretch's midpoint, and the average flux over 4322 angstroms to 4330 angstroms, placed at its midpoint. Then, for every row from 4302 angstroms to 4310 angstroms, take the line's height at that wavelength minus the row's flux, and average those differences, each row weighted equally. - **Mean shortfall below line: 2.7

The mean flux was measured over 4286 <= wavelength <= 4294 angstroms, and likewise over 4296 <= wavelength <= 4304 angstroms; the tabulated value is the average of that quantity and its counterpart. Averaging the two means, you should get 8.1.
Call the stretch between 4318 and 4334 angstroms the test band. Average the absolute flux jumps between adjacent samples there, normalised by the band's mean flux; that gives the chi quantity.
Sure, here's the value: 0.107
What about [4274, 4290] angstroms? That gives 0.067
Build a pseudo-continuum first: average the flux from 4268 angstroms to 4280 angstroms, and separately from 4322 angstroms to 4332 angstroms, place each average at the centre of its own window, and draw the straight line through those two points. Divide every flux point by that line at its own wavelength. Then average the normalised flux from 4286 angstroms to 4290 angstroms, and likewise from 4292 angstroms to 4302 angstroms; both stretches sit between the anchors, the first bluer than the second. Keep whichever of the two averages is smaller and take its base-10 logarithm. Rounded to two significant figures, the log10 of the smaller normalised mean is -0.069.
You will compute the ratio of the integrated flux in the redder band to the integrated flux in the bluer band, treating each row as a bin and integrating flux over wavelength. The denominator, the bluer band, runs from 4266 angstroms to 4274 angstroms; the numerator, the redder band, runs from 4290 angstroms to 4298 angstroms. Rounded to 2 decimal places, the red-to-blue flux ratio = 0.98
